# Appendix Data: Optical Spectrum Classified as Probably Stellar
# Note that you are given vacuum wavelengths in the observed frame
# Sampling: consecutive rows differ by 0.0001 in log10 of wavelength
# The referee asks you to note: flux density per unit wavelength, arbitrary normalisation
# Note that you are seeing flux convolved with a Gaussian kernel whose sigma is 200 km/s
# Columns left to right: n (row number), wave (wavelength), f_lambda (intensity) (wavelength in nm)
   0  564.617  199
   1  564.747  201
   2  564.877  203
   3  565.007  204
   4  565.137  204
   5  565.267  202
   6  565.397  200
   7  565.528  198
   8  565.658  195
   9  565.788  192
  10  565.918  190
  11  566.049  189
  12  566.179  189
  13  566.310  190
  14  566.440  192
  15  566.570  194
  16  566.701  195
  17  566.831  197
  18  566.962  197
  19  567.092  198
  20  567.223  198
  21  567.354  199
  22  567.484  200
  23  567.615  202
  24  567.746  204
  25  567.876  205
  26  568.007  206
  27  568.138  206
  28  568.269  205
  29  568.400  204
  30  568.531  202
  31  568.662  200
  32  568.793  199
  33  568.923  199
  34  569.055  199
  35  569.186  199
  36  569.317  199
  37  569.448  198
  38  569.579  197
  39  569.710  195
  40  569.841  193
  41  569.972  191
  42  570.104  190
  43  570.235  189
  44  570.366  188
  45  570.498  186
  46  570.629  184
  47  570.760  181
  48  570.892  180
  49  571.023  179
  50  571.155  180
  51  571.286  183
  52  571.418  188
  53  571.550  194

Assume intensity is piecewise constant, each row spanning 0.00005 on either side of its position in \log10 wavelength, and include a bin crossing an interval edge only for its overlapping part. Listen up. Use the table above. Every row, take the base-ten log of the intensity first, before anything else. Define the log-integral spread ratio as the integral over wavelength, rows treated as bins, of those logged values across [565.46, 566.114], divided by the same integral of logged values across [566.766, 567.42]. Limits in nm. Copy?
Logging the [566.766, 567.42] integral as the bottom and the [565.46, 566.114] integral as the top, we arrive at 1.0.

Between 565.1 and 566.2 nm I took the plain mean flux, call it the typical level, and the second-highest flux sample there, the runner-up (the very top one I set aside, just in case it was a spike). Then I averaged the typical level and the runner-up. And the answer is 198.7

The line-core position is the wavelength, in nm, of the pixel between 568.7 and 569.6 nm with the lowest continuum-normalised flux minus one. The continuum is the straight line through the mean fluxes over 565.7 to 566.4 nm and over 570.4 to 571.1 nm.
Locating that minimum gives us 569.579 nm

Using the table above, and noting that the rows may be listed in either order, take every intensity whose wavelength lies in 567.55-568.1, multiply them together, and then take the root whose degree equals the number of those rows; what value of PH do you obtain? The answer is 204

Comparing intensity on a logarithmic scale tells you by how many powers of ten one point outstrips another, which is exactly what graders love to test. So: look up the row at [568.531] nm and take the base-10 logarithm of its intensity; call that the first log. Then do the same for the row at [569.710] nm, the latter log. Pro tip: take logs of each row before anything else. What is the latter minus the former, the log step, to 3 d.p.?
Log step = -0.015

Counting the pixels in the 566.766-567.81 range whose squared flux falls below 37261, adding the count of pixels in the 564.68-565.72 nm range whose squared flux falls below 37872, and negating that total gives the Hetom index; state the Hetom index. 0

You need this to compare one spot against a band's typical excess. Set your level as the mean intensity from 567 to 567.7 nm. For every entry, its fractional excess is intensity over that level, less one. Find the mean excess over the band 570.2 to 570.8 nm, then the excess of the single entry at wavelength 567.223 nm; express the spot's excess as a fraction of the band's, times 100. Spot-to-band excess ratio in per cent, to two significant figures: 10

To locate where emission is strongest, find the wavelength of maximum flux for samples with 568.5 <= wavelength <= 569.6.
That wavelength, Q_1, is 568.531 nm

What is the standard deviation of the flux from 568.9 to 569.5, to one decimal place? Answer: 0.4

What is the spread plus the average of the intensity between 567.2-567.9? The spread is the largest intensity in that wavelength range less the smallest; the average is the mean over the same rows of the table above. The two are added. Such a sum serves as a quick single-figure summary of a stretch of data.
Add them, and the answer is 208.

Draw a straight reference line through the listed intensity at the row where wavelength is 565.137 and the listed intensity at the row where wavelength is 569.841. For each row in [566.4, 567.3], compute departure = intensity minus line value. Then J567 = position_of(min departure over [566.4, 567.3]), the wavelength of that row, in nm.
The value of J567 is 566.440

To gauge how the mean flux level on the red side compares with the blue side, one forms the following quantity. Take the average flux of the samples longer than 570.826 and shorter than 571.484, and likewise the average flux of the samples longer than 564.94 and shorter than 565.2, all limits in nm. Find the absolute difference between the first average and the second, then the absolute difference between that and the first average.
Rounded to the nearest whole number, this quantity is 160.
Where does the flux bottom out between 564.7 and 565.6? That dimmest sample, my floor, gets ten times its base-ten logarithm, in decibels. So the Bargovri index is 23.0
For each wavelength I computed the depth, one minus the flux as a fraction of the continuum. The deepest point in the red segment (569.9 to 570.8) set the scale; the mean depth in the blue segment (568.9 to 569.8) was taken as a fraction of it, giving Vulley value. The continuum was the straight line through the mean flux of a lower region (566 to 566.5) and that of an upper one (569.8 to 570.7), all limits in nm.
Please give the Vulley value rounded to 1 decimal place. -1.2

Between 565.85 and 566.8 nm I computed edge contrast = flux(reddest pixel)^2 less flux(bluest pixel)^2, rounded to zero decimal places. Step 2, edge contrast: 1925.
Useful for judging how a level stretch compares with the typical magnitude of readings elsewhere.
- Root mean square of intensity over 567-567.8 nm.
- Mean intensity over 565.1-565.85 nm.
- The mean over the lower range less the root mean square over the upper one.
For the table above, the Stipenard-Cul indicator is -2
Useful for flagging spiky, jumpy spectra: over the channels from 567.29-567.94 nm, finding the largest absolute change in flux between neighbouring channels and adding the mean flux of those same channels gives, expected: 204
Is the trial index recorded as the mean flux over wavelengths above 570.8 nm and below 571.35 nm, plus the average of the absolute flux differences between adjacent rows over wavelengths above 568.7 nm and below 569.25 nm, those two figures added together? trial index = 180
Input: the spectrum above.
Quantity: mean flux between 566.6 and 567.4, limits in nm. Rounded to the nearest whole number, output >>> 197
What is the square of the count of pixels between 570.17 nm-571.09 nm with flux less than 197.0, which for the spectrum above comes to 49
